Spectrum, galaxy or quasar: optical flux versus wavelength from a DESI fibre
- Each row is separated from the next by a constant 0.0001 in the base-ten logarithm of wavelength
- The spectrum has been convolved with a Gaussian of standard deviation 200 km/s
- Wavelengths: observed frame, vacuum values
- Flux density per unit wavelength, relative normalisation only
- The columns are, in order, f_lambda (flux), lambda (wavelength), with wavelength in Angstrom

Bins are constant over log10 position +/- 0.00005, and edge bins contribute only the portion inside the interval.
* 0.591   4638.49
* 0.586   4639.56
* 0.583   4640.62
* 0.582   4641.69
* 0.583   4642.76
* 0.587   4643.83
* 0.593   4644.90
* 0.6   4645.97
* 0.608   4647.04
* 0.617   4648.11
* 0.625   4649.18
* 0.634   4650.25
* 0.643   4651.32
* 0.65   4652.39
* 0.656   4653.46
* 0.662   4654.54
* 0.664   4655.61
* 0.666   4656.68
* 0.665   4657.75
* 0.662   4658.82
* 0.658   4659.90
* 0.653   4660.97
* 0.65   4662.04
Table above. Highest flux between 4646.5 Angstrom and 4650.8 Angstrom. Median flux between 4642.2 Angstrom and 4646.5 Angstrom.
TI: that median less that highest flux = -0.04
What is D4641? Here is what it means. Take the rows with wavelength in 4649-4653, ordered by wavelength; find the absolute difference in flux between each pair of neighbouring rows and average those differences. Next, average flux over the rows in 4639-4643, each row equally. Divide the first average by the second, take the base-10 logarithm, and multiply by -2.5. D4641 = 4.6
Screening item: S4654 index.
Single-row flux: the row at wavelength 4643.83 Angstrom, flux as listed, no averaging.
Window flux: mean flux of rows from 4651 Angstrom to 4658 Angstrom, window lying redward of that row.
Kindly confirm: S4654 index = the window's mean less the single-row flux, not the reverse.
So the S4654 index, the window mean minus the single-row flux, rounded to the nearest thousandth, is 0.071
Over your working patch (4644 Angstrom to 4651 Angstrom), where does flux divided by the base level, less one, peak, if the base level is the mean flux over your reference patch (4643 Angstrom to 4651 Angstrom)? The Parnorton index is 4650.25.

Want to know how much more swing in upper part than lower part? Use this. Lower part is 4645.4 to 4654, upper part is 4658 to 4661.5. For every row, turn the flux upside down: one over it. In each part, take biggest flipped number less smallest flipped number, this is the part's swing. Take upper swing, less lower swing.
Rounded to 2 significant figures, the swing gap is -0.12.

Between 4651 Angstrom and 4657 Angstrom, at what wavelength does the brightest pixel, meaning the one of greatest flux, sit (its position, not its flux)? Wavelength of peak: 4656.68 Angstrom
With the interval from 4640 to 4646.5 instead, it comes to 4645.97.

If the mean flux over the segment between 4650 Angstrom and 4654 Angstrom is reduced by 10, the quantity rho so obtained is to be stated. -9.35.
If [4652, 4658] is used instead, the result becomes -9.34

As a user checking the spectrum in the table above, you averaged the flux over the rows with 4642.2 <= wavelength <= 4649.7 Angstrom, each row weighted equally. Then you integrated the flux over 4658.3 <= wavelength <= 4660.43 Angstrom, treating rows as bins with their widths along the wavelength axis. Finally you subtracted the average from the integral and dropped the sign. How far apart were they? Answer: 0.8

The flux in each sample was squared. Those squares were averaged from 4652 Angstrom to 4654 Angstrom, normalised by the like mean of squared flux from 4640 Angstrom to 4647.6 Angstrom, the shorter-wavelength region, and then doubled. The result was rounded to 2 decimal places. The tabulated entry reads 2.44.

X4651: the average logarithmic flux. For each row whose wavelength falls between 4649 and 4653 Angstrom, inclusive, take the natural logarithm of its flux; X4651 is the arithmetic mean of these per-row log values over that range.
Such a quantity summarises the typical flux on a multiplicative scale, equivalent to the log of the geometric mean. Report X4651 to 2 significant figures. -0.45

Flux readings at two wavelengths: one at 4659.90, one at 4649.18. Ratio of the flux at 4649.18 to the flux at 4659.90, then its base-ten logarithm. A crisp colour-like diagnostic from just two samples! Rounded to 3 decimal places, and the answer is -0.022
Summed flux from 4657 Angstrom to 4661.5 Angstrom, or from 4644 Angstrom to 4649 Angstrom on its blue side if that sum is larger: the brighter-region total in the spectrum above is 2.64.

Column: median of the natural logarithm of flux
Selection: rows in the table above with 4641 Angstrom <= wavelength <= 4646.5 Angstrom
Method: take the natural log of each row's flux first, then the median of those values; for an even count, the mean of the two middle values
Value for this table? -0.53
